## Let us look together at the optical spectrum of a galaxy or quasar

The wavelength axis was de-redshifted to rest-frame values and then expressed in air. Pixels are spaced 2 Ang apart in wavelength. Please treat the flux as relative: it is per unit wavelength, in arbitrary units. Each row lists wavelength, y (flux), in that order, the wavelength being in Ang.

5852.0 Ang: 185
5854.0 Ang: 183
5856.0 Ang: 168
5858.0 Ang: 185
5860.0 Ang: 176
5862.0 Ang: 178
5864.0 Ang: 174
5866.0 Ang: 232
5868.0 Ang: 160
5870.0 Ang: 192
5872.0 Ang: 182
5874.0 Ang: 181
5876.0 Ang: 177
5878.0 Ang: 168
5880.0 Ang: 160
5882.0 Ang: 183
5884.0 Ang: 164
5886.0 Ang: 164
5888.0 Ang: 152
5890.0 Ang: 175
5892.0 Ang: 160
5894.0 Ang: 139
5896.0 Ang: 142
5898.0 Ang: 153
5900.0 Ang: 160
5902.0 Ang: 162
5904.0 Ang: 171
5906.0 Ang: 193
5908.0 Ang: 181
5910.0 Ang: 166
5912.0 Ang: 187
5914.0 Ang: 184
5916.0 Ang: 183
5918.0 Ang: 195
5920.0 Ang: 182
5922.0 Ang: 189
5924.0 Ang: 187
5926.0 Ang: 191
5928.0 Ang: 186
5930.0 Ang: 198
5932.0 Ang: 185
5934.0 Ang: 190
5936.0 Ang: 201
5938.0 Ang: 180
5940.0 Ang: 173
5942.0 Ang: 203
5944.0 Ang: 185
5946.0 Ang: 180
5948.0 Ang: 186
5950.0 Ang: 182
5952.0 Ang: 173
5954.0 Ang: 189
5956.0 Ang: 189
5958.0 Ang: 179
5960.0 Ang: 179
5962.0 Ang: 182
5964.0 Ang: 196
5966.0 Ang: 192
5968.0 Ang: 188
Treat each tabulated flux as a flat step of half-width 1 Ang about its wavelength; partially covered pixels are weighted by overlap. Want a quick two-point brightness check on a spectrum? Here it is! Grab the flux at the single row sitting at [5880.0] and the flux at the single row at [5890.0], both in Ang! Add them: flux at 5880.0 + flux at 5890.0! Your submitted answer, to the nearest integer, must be 335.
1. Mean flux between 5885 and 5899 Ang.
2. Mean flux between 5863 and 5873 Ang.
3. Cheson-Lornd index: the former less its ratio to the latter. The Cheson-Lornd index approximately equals 154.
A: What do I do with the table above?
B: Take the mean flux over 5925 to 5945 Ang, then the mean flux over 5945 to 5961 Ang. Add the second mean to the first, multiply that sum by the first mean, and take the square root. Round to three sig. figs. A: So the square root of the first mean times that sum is 265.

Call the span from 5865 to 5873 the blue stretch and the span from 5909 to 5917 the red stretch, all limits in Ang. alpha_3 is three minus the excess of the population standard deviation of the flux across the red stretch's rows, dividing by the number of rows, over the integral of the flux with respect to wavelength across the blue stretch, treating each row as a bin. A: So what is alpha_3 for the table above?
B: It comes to 1527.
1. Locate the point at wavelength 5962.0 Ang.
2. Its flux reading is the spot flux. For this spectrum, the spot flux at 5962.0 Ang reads 182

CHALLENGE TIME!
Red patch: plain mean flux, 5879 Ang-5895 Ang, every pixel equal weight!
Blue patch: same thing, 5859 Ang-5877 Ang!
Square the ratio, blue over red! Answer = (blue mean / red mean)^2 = 1.282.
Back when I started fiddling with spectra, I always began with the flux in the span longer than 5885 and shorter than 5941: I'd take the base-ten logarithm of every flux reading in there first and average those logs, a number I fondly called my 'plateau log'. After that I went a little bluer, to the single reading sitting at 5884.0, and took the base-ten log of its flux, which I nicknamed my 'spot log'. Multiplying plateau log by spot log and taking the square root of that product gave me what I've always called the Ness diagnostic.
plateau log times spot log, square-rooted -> 2.229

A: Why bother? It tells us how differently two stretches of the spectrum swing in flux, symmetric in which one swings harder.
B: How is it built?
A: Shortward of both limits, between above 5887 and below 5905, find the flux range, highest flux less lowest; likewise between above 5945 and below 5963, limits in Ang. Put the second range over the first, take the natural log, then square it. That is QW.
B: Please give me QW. 0.7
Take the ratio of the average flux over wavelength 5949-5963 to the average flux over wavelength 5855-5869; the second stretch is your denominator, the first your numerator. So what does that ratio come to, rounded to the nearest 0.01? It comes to 1.00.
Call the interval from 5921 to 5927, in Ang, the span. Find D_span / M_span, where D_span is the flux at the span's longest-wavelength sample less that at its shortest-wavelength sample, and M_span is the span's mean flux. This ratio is 0.011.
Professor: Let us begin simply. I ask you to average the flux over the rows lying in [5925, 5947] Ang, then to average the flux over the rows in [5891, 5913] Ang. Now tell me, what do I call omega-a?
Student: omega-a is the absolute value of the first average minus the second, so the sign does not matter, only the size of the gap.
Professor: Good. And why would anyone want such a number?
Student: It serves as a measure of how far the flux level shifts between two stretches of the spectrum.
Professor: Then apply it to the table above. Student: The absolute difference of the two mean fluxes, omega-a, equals 23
